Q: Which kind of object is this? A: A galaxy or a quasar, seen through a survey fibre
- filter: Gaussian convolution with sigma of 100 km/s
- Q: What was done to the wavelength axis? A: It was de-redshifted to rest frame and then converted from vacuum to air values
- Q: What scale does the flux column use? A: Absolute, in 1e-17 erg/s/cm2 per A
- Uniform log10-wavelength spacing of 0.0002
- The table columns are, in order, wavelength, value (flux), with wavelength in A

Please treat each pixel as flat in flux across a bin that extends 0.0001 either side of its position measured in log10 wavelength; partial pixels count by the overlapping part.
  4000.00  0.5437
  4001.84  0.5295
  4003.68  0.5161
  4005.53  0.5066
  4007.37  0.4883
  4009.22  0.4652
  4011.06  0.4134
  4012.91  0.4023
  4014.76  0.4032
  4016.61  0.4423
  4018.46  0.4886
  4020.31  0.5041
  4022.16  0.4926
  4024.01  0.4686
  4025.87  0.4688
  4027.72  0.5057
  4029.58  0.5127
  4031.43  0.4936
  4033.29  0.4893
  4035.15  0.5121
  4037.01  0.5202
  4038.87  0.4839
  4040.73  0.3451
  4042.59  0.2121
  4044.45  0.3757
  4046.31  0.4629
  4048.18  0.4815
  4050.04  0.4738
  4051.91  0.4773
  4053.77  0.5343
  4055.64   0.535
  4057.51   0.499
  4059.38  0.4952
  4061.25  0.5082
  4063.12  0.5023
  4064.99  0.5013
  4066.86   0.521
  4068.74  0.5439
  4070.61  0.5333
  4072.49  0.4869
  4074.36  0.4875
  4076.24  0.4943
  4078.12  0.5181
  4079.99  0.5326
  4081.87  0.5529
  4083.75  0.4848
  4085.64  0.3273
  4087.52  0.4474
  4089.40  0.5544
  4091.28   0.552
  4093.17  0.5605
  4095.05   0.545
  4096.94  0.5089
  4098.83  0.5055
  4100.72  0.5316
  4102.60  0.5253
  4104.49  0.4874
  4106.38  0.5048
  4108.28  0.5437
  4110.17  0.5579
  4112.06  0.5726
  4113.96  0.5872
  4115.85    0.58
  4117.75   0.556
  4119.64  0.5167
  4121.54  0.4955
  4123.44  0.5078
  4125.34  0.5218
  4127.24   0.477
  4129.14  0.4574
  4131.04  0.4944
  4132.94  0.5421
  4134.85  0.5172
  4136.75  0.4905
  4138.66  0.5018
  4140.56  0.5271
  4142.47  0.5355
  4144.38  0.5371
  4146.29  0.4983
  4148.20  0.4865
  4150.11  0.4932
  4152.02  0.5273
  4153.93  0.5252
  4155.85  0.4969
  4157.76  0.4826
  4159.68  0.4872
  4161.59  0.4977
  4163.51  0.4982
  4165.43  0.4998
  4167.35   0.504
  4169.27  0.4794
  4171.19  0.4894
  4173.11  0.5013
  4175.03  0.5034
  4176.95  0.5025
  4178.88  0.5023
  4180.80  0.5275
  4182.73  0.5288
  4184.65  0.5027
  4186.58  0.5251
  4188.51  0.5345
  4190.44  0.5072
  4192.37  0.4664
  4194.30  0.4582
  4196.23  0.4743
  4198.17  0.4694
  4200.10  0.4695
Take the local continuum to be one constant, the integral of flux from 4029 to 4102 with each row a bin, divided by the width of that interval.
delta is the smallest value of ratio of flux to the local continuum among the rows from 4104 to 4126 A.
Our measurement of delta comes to 0.99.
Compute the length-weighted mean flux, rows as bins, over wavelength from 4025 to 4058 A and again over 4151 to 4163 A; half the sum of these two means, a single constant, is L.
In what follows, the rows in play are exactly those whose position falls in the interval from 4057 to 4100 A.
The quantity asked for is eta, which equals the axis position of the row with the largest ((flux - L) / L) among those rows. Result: 4093.17 A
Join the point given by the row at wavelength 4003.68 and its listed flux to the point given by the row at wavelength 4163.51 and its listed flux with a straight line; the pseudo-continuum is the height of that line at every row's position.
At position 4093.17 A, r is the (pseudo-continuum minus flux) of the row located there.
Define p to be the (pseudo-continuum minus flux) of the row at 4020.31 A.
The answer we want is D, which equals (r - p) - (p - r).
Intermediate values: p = 0.01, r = -0.054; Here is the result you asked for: -0.129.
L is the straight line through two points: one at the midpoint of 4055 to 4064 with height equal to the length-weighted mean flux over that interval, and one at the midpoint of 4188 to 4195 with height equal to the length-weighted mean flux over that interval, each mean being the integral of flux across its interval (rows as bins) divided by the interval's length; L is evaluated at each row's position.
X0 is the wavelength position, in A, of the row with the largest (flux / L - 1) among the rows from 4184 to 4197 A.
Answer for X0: 4188.51 A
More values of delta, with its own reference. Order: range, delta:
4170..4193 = 0.95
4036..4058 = 0.43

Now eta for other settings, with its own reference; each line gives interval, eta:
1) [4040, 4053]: 4048.18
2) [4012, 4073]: 4068.74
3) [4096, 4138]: 4113.96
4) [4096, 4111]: 4110.17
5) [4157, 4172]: 4167.35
